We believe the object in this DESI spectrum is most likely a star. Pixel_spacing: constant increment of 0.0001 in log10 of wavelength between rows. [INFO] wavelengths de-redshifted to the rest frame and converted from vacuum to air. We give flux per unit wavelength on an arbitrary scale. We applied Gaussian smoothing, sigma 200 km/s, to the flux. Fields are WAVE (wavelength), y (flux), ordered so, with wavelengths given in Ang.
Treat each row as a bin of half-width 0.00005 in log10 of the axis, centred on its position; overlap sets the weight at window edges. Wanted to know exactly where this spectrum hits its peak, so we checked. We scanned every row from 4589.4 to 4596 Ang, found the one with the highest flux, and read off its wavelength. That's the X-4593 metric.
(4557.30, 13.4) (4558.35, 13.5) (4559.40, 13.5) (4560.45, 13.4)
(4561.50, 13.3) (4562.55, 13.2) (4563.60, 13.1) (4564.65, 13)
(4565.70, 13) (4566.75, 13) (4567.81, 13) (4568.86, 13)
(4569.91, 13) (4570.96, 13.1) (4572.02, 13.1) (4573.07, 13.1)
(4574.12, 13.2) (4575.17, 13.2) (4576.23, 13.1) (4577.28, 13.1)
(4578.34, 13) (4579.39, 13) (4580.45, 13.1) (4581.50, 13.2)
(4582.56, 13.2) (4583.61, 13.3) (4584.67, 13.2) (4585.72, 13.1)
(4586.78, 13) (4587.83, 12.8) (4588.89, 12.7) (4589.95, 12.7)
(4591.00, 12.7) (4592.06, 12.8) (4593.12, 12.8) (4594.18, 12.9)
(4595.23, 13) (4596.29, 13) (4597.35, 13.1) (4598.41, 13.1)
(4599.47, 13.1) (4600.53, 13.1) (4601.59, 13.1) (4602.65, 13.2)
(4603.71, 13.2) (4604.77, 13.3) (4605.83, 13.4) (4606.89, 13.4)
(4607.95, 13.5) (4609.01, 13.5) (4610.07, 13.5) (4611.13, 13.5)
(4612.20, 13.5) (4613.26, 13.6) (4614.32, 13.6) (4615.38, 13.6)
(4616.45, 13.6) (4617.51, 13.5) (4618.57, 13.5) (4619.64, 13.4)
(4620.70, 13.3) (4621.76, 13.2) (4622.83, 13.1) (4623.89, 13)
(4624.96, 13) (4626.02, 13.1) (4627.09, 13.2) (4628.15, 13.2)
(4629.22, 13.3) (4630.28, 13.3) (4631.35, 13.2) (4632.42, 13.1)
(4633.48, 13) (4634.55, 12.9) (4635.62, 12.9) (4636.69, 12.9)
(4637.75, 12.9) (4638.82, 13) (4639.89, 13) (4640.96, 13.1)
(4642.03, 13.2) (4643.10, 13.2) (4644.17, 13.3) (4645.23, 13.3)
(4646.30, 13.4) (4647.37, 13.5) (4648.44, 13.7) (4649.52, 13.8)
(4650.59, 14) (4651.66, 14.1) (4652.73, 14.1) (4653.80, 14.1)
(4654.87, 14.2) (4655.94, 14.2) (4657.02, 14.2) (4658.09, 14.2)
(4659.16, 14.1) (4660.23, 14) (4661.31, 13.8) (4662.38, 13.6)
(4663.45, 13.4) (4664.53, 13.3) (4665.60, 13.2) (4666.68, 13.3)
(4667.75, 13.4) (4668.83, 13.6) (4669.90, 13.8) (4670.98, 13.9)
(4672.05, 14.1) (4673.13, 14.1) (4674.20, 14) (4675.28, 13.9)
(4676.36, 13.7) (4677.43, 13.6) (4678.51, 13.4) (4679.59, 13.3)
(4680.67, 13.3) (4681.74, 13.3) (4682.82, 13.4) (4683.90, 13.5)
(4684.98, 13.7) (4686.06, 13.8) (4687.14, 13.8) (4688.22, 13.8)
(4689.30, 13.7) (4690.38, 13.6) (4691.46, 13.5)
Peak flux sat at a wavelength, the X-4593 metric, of 4595.23 Ang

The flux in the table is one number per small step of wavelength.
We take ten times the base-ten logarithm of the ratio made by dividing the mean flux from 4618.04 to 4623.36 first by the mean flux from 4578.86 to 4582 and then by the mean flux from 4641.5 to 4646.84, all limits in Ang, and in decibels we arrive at -11.2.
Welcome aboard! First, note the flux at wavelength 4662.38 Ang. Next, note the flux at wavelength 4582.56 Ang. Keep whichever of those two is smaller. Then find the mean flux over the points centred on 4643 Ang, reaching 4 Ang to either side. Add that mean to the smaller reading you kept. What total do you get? 26.4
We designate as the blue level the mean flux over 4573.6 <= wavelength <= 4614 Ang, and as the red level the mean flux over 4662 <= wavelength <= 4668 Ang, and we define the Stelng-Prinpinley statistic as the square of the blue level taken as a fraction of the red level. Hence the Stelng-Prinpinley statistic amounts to 0.97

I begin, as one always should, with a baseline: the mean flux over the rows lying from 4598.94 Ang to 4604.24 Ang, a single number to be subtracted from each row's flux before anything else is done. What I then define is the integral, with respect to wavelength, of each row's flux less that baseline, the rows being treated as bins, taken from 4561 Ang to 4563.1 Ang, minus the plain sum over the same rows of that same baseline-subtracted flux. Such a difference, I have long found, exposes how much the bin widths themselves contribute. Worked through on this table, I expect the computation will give 0.01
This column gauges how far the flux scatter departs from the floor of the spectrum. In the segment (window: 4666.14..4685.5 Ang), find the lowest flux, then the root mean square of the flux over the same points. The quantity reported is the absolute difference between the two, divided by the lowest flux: 0.0249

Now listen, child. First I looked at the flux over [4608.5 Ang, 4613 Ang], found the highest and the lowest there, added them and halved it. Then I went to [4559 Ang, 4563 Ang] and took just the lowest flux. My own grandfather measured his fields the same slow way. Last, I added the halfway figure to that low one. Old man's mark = 26.7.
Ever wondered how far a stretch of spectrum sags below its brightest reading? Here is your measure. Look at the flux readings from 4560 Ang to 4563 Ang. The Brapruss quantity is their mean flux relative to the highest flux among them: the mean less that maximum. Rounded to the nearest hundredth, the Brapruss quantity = -0.10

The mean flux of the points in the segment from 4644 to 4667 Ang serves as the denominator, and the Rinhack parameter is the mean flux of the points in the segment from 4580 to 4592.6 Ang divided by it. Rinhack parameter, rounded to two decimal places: 0.94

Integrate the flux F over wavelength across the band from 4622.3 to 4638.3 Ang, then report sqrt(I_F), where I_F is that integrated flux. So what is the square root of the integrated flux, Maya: 14.5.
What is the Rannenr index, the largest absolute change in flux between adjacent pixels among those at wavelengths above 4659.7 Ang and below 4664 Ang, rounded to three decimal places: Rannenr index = 0.200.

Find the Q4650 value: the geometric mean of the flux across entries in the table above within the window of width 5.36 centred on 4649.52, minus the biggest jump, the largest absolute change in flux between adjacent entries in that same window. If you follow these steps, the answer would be 13.6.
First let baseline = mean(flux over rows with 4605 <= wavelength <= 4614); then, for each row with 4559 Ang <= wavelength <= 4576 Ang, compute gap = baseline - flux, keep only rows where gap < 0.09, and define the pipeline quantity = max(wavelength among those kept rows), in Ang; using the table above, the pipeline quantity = 4560.45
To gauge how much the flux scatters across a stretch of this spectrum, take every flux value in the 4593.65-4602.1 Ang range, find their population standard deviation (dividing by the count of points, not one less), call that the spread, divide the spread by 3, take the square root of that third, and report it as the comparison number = 0.154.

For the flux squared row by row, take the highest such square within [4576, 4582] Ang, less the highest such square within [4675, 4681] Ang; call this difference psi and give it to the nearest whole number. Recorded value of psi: -19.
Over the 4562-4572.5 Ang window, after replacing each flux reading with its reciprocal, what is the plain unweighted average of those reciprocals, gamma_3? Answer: 0.0766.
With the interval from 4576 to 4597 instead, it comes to 0.0770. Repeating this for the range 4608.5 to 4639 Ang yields 0.0755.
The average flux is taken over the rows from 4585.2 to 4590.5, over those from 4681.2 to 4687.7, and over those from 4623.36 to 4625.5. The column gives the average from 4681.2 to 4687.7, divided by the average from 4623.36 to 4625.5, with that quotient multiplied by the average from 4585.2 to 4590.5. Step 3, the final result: 13.4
